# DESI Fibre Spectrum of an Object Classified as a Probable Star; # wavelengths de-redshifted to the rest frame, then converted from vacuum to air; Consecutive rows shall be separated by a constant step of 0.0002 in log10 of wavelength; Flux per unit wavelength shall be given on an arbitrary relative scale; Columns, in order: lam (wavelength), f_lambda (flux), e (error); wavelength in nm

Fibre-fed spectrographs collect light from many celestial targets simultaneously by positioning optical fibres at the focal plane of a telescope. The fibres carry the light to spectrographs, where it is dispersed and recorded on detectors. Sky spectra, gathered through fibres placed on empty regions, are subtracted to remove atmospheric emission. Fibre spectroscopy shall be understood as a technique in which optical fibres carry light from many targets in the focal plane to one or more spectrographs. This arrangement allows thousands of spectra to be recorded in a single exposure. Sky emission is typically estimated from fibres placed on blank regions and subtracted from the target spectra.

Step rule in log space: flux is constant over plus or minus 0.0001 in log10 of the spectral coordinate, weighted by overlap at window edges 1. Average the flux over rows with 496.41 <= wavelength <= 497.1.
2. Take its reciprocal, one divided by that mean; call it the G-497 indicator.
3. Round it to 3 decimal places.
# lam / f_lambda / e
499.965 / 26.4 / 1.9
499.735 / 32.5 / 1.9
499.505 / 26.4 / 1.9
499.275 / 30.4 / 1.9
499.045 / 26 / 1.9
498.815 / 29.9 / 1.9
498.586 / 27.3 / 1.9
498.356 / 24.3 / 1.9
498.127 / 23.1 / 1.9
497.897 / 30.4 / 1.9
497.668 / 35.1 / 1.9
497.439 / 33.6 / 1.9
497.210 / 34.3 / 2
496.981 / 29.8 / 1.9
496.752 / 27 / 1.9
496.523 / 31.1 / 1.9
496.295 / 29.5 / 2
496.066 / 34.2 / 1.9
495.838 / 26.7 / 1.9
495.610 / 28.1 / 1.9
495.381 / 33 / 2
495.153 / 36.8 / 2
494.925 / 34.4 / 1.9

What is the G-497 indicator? 0.034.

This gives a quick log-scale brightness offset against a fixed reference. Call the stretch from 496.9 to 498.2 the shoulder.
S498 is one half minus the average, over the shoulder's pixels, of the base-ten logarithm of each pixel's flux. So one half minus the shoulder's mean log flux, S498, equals -0.99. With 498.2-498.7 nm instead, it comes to -0.91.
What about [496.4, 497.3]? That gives -0.98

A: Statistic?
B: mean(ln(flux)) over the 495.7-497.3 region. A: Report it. 3.41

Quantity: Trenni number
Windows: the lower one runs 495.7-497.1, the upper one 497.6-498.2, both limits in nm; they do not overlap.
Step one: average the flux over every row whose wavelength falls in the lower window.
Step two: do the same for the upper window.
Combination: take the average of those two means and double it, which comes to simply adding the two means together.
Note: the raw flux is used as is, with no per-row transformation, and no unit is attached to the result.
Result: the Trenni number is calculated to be 59.2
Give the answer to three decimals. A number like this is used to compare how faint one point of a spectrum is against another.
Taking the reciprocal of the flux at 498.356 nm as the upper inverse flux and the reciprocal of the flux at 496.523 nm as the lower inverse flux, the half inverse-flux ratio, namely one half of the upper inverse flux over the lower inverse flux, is 0.640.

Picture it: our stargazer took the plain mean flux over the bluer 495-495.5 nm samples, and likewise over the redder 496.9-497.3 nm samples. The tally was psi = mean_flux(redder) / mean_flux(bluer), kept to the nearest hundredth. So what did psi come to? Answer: 0.92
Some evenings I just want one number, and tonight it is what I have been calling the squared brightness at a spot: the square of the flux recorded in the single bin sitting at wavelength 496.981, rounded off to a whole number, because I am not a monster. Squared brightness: 888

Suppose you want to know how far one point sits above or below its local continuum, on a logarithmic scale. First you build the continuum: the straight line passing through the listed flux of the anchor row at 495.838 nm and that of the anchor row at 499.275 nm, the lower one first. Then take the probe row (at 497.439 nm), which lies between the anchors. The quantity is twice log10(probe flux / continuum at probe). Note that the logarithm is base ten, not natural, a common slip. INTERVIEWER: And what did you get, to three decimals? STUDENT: 0.145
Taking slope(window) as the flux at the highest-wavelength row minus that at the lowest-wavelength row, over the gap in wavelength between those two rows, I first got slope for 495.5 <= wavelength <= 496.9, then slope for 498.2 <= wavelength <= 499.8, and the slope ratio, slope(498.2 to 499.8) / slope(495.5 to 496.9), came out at -6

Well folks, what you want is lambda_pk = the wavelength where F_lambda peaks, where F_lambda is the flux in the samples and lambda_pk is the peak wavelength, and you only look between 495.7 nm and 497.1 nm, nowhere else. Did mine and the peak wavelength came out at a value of 496.066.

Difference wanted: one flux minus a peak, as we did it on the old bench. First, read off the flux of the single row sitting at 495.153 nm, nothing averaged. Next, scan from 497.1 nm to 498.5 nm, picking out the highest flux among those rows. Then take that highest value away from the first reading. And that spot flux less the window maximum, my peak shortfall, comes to 1.7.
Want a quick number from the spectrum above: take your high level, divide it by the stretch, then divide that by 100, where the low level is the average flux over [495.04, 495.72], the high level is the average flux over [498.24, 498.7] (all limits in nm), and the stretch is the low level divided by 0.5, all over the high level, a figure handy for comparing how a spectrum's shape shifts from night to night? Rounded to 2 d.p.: 0.10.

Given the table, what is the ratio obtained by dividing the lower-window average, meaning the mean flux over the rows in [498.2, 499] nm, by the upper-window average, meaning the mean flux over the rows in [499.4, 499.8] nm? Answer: 0.92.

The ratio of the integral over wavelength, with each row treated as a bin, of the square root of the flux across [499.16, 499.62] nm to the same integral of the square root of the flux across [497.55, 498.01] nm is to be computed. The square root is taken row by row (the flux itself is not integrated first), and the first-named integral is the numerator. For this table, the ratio 0.93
